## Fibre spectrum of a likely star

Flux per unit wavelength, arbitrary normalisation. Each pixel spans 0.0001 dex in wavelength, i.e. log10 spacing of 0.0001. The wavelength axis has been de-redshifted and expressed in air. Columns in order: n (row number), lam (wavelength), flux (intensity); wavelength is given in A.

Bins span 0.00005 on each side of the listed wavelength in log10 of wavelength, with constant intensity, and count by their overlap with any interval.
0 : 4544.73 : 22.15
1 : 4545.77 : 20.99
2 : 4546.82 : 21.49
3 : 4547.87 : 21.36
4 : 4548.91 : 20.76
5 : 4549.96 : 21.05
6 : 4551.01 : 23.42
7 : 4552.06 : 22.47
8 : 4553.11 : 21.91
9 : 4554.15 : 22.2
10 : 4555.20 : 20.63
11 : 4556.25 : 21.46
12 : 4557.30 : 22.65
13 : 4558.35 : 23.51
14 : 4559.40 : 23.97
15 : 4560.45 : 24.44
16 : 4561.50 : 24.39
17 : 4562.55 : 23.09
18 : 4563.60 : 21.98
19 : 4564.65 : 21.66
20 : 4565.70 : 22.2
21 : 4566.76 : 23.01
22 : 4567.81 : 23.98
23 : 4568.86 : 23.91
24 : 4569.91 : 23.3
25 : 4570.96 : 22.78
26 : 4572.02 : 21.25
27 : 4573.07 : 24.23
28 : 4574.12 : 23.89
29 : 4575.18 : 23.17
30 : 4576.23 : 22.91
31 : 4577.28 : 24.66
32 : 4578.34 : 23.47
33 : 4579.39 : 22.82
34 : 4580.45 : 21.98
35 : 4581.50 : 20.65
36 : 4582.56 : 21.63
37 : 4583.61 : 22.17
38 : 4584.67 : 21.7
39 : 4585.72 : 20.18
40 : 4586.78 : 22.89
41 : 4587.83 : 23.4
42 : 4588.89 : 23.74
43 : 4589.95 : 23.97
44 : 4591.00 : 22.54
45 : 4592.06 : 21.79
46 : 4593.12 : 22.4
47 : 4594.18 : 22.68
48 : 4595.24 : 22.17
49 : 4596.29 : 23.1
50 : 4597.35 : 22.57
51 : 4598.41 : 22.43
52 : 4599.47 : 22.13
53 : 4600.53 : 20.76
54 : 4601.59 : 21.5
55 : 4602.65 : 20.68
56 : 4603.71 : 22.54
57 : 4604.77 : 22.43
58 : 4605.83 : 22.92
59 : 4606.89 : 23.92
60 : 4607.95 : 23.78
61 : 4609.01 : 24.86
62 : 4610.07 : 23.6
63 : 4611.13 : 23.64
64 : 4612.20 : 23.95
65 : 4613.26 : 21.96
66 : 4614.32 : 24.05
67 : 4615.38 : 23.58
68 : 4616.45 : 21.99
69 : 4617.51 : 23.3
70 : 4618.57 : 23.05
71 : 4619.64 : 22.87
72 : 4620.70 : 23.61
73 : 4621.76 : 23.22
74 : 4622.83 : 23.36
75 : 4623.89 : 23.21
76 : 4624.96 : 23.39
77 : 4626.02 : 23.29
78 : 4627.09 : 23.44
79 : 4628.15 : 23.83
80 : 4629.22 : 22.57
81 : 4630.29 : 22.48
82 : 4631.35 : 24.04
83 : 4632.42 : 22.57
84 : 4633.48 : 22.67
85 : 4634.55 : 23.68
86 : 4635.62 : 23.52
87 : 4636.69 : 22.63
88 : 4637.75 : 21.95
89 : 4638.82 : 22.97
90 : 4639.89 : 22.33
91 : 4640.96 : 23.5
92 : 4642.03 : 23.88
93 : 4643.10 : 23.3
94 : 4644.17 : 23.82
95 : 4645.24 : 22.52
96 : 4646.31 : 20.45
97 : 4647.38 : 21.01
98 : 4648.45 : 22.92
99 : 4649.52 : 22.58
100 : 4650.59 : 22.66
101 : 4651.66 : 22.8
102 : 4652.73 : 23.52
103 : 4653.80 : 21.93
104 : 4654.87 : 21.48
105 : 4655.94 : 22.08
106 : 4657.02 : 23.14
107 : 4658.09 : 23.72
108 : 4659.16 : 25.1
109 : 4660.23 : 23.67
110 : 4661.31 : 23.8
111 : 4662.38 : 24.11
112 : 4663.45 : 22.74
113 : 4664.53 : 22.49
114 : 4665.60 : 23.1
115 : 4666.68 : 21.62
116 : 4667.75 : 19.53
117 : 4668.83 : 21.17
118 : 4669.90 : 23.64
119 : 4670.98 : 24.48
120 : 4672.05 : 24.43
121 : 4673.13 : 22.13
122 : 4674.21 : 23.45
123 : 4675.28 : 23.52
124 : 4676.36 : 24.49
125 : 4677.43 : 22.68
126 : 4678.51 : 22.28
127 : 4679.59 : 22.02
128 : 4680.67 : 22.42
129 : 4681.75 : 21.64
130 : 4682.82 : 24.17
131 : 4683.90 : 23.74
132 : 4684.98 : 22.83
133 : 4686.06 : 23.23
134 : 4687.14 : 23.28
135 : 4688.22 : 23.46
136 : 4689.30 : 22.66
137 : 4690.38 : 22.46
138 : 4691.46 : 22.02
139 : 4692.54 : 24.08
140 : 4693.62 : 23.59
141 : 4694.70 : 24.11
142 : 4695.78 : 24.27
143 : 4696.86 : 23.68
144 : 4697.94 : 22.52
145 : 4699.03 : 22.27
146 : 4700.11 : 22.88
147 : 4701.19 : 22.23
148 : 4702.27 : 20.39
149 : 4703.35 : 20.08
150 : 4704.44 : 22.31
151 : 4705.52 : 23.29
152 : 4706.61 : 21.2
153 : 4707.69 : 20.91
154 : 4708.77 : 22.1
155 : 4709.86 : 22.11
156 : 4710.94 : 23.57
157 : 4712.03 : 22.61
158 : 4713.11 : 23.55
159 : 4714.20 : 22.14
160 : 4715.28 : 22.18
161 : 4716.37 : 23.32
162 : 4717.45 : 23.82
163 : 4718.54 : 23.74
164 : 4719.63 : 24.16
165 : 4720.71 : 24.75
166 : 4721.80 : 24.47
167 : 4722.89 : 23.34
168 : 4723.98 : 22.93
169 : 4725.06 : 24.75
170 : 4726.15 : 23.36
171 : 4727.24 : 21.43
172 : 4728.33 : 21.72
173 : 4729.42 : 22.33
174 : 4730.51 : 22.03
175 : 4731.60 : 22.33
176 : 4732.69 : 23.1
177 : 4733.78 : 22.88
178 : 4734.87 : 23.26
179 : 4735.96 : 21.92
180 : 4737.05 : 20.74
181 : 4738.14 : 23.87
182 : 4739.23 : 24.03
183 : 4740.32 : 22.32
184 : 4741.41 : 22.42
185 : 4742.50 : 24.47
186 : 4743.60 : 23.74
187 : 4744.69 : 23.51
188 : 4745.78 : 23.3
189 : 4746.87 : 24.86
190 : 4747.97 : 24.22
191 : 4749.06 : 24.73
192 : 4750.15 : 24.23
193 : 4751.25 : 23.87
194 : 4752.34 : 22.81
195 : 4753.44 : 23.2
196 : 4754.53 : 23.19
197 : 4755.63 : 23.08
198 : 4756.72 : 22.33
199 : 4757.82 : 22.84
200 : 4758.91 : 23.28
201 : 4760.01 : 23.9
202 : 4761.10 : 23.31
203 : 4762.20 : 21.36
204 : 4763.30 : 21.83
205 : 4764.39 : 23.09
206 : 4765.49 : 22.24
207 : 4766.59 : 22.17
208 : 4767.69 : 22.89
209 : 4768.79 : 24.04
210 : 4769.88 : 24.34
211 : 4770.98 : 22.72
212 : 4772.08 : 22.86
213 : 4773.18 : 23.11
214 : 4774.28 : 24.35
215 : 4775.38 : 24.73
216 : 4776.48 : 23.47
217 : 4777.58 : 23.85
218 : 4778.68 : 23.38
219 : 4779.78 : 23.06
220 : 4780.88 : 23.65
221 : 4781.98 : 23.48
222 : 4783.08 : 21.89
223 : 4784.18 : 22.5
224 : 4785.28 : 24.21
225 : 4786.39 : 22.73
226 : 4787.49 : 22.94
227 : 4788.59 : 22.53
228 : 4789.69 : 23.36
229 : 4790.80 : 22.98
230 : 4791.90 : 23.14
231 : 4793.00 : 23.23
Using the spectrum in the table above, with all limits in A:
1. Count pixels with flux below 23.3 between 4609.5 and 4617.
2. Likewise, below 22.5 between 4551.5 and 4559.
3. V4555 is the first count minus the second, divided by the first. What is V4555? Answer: -1.5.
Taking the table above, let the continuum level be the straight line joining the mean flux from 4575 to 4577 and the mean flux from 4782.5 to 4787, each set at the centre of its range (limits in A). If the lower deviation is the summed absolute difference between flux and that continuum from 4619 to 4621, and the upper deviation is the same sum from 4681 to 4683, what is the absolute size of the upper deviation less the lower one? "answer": 1.8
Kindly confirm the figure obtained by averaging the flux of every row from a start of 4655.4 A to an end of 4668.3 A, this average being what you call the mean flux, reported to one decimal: 22.9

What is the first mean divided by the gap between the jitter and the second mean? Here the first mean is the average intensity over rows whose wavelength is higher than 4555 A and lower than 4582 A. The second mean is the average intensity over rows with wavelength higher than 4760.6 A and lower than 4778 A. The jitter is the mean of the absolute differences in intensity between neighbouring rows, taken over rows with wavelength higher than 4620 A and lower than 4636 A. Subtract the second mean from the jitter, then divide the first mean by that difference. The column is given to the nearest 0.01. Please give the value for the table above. -1.01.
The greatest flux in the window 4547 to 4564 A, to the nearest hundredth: 24.44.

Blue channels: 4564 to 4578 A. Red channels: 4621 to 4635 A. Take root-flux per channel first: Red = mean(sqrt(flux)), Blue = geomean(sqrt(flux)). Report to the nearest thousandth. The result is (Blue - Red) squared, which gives 0.000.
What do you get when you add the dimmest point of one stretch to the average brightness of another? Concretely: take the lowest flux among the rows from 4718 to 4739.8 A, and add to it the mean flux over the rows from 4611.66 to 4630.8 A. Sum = 43.91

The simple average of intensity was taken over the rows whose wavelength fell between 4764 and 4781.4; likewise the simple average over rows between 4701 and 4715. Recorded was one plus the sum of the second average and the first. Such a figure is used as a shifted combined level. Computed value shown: 46.4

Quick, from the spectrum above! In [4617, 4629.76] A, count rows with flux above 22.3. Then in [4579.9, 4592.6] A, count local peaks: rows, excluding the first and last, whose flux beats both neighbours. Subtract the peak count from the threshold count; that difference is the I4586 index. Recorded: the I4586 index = 10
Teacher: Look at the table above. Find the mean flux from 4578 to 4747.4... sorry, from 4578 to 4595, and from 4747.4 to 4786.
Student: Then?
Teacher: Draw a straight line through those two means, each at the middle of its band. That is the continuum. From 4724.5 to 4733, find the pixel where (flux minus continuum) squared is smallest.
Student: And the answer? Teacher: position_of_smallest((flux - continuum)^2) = 4732.69 A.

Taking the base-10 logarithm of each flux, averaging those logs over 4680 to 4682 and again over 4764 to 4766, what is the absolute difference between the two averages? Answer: 0.012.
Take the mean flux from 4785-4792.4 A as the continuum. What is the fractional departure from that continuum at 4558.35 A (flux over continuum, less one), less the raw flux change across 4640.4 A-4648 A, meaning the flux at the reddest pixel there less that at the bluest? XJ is 2.5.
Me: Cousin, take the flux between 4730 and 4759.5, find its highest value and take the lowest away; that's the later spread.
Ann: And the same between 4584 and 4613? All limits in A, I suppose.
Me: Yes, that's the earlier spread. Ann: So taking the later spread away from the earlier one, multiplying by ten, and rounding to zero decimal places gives 6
